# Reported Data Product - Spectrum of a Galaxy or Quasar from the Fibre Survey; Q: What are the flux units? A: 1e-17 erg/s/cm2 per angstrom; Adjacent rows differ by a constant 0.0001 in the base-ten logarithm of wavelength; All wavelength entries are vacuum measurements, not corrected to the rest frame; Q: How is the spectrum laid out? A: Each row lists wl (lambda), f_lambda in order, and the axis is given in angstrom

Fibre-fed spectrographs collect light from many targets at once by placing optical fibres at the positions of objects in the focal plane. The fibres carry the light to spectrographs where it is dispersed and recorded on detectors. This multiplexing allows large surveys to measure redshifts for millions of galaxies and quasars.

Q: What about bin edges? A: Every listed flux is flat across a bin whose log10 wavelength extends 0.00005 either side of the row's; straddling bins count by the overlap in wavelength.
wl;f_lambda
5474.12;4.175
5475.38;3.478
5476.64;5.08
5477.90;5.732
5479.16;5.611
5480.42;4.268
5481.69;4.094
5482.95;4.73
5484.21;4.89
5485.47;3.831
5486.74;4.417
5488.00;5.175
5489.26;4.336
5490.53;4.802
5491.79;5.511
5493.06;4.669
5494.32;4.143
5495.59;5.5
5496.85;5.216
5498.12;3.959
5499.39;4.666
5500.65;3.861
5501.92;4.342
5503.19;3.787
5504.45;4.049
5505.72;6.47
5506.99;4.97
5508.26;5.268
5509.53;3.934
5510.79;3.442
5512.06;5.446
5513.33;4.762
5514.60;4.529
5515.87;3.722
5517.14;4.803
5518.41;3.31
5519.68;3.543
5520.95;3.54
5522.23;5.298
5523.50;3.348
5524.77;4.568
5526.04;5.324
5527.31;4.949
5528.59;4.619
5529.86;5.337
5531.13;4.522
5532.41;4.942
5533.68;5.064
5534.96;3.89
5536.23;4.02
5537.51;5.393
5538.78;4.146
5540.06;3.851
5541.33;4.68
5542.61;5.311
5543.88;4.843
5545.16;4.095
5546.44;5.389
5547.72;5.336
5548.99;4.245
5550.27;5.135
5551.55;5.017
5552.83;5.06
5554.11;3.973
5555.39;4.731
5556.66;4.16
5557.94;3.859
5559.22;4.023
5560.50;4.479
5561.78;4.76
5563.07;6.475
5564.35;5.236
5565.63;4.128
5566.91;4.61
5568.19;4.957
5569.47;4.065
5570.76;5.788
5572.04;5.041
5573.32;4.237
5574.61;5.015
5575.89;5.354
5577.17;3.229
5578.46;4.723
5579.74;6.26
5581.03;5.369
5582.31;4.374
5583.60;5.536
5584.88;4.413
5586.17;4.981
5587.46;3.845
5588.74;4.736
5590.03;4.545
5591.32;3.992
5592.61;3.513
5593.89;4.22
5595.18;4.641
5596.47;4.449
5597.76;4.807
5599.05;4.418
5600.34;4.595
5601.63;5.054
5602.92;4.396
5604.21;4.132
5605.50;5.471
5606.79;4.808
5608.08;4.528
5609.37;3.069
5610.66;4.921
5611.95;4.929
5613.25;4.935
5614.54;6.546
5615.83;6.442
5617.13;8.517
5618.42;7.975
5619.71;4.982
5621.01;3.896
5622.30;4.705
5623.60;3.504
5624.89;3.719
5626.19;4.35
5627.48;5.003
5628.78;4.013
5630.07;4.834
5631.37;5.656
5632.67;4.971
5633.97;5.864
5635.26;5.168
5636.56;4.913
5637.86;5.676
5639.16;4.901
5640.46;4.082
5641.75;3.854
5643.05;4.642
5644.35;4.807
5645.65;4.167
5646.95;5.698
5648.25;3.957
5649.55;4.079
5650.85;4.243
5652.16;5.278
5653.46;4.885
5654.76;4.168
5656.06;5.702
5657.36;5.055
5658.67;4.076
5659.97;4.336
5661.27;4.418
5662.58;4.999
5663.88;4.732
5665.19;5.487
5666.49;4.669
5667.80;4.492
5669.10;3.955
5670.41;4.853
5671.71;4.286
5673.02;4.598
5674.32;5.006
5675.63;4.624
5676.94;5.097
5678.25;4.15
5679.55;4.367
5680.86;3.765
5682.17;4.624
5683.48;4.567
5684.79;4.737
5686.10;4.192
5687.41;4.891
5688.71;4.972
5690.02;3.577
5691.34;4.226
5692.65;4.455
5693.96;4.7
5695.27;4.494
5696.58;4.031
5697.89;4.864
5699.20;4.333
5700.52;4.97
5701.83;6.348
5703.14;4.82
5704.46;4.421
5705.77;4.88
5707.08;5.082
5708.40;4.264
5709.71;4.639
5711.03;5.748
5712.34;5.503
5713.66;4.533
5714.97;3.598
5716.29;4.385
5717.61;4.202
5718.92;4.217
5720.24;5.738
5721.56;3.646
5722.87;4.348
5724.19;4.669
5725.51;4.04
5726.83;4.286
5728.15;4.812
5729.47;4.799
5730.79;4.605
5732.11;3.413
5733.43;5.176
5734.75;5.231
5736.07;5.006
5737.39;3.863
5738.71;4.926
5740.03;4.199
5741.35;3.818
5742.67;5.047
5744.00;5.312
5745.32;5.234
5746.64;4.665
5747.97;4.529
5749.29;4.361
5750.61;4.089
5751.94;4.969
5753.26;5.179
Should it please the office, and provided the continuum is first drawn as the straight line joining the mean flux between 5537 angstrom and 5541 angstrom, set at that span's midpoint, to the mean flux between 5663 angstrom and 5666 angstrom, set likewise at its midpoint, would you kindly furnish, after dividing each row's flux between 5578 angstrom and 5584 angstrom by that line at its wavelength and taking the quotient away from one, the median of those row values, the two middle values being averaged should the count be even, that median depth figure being -0.15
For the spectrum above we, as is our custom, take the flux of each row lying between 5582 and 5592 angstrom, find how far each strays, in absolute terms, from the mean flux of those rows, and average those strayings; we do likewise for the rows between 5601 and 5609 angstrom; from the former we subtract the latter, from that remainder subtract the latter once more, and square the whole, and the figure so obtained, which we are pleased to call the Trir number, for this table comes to 0.13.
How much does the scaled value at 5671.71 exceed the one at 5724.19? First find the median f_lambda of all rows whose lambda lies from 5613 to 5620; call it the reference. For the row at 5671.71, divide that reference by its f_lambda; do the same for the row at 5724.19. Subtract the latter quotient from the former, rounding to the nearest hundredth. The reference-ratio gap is 0.12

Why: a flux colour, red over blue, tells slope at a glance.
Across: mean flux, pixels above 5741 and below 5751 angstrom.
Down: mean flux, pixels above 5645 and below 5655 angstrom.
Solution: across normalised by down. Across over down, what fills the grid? 1.02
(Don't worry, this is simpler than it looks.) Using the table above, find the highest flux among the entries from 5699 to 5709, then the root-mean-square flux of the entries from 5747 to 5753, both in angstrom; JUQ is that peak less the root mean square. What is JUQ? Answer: 1.85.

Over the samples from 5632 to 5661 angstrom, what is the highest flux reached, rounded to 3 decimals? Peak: 5.864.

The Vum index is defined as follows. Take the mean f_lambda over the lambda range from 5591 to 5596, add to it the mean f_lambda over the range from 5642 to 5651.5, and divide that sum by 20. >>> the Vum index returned 0.430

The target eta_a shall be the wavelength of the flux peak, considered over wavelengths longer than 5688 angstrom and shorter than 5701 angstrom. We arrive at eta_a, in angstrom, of 5688.71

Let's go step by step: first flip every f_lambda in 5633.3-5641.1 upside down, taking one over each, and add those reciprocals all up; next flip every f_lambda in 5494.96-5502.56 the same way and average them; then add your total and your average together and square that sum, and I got 2.00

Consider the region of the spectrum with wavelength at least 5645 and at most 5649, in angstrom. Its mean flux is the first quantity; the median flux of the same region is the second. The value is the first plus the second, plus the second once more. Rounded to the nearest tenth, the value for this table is 12.9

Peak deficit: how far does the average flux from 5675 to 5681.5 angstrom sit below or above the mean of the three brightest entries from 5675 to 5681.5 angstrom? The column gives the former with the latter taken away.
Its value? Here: -0.30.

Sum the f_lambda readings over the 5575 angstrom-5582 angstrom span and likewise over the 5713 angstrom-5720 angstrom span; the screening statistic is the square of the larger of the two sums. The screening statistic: 622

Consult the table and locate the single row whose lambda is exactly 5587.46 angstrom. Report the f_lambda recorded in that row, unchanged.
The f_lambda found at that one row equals 3.845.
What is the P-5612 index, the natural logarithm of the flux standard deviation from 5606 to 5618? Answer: 0.4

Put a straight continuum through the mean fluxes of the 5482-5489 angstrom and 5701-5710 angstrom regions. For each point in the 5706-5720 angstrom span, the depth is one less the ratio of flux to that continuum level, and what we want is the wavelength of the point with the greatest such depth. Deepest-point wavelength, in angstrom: 5714.97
